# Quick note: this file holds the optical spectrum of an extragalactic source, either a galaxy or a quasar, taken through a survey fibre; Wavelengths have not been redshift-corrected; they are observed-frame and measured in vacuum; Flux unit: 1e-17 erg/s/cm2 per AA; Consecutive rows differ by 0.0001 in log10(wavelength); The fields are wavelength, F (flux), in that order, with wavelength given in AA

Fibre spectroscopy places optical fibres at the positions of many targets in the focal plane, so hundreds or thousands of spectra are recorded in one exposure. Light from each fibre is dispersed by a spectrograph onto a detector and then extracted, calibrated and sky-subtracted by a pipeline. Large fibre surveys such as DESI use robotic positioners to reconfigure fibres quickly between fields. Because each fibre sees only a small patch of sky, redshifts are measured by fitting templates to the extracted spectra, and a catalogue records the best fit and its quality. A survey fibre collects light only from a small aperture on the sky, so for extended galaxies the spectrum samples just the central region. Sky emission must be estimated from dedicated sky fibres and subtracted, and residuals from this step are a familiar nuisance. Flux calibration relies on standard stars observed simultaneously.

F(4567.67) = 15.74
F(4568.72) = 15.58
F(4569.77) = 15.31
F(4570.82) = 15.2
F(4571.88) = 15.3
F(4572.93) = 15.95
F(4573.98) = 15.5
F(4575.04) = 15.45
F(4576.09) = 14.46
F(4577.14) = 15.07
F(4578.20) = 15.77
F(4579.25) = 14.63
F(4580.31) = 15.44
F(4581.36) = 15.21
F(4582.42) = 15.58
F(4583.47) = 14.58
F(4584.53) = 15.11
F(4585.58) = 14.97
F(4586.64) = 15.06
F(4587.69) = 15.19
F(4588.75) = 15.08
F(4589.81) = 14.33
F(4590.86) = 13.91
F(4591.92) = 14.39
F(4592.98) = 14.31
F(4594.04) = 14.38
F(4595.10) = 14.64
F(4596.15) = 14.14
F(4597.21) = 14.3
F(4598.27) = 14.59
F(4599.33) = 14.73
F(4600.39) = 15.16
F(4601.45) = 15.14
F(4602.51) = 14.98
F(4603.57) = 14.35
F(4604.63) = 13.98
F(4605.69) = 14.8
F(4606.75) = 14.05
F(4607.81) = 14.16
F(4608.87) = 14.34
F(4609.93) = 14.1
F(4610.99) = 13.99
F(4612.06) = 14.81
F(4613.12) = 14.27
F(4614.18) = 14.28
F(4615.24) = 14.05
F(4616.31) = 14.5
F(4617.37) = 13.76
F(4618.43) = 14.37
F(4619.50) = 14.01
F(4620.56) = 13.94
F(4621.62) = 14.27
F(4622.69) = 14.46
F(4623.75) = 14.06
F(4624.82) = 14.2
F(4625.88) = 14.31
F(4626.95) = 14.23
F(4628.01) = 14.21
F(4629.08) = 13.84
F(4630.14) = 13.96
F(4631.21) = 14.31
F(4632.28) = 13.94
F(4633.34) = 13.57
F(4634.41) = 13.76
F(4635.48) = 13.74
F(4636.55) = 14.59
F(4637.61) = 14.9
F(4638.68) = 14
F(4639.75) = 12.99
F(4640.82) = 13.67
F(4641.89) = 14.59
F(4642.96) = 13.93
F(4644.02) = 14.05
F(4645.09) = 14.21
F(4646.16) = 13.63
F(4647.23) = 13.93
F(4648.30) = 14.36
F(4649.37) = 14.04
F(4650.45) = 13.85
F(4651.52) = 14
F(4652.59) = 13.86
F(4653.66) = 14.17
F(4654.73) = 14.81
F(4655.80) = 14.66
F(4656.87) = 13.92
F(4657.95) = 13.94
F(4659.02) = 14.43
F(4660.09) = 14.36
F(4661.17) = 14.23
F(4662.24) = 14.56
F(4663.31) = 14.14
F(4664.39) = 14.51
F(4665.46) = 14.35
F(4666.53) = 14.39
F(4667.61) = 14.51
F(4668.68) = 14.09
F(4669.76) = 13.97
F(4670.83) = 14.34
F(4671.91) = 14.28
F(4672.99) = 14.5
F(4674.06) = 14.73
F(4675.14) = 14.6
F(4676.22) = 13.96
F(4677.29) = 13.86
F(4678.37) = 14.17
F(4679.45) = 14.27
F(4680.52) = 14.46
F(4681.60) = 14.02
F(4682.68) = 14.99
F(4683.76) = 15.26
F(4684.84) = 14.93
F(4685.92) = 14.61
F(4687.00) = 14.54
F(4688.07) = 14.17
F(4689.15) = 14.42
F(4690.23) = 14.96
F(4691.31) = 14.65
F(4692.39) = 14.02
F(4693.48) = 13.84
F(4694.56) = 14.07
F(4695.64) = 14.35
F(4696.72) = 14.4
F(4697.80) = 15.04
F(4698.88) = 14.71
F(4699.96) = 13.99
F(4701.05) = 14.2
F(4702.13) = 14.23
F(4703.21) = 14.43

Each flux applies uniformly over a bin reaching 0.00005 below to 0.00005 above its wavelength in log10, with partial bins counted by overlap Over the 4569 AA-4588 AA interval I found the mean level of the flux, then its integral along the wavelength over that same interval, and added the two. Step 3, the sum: 304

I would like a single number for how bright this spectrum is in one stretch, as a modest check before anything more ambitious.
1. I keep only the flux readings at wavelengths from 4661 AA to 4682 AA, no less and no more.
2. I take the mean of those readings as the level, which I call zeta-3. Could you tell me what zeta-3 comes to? 14.3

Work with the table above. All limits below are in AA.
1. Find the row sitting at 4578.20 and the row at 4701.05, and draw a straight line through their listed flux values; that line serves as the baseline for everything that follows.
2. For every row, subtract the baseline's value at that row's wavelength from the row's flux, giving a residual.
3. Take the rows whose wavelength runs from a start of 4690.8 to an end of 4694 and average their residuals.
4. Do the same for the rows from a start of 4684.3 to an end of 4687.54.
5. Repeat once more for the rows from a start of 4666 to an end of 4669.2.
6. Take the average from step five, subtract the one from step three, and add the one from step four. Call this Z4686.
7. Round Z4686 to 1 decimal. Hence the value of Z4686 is 0.1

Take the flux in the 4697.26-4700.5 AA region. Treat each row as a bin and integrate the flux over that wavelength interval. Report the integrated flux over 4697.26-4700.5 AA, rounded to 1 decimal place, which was 47.3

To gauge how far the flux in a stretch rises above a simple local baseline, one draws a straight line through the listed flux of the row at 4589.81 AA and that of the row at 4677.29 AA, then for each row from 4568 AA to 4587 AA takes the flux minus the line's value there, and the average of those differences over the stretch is 0.8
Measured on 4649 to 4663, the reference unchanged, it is 0.2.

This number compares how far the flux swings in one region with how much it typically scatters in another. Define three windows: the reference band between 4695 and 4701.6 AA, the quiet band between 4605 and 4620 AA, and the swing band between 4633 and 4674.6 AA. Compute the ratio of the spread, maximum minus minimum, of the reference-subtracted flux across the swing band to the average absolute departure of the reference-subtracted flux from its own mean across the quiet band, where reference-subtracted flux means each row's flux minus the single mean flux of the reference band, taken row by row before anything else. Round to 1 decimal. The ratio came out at 8.2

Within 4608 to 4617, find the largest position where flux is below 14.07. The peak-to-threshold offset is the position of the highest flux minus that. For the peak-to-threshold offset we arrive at -3.2 AA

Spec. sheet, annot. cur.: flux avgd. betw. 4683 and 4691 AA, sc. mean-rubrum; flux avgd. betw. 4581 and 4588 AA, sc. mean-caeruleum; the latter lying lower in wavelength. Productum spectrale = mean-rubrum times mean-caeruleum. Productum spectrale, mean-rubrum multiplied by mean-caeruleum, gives 222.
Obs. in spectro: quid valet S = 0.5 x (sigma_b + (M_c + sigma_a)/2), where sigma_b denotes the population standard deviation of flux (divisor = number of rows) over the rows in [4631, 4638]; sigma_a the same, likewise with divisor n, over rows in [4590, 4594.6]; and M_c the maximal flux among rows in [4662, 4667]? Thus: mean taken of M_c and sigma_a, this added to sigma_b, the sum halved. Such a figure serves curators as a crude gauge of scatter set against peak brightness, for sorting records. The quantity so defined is 3.92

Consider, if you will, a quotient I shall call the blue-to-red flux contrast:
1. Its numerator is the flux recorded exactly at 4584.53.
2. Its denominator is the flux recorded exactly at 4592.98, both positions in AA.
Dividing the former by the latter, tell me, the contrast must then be 1.06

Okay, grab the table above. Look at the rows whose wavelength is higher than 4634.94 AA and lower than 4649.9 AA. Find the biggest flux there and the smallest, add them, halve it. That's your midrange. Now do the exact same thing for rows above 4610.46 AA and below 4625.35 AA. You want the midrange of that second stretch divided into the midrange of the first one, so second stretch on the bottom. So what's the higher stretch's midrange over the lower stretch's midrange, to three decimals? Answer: 0.976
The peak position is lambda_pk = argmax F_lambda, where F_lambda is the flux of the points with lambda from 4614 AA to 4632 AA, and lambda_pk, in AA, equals 4616.31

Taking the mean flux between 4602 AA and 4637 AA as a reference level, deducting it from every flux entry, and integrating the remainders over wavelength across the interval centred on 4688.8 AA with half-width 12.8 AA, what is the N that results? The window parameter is 6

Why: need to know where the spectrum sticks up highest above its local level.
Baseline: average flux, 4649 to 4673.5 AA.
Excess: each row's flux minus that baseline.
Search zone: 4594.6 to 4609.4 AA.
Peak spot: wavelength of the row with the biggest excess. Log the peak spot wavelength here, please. 4600.39 AA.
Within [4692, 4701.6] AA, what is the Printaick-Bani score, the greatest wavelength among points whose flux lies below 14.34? 4701.05 AA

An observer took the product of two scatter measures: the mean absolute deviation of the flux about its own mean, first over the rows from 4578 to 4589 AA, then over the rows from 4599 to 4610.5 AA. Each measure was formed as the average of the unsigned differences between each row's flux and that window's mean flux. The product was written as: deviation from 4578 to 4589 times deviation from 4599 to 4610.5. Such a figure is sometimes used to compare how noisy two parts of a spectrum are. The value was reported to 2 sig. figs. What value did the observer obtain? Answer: 0.10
